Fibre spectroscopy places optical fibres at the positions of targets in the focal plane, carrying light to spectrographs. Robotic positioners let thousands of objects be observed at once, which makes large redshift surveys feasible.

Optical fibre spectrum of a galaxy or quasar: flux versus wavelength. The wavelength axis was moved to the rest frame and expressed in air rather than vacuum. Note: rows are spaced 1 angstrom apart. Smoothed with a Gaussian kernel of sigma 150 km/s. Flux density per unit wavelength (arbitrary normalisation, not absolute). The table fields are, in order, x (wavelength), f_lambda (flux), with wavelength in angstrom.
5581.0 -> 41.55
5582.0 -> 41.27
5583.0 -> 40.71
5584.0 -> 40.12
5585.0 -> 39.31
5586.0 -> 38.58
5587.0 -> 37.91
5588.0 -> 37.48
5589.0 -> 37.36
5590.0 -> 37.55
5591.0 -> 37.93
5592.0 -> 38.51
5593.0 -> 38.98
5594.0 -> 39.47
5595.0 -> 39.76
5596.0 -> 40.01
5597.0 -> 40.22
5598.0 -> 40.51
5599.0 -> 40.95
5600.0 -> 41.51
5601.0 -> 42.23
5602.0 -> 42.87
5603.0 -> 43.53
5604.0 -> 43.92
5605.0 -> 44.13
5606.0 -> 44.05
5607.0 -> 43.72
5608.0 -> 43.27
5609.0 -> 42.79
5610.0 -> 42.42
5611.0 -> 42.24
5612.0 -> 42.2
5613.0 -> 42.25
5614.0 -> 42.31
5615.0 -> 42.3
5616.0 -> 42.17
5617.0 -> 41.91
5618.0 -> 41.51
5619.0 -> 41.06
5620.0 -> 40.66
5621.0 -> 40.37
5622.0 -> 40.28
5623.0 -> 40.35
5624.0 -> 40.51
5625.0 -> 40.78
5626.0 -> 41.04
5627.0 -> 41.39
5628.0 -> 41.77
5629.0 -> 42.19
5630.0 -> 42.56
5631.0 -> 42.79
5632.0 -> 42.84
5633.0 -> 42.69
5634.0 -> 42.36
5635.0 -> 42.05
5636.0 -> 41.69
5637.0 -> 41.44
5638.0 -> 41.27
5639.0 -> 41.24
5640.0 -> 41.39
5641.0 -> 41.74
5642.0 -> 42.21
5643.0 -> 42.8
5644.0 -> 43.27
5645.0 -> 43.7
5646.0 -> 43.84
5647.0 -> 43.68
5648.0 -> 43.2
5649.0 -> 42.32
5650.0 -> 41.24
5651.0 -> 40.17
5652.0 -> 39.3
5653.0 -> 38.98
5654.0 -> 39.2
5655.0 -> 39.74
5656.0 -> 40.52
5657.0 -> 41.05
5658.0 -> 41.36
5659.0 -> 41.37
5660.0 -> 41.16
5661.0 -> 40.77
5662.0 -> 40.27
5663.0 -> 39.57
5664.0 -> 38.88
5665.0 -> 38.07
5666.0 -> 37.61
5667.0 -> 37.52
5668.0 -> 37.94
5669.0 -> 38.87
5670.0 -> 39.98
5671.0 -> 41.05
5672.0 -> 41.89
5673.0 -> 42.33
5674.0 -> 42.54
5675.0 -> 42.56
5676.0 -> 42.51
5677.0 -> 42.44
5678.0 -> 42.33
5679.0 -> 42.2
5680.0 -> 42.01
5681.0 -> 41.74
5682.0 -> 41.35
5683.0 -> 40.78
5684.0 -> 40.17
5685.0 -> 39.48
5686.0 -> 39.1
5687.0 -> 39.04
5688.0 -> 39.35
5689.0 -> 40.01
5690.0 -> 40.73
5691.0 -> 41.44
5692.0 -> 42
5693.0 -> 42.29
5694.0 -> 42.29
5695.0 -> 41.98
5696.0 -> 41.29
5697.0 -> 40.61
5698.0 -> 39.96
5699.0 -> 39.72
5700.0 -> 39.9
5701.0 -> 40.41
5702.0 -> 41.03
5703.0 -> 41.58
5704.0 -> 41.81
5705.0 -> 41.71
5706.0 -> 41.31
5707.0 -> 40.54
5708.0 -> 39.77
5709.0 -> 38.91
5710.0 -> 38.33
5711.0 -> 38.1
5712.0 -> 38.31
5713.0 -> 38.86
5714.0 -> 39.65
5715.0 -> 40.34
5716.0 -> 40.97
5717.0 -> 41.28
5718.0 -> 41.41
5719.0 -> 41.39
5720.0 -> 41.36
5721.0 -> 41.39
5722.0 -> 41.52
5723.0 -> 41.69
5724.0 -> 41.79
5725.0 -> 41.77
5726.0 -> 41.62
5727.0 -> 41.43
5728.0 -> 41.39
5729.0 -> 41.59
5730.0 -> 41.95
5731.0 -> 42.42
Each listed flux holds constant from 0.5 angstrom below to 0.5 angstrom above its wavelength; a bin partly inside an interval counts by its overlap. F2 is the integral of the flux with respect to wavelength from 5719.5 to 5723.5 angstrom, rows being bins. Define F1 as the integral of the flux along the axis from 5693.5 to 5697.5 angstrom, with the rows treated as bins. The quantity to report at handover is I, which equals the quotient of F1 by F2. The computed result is 1.00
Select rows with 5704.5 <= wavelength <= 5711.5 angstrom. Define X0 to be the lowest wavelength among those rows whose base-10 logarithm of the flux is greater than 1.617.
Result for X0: 5705.0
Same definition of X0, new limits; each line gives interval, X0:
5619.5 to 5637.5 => 5628.0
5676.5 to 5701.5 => 5677.0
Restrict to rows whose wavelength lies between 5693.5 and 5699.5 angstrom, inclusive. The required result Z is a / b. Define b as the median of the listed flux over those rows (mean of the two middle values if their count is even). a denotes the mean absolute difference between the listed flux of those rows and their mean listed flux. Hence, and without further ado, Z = 0.021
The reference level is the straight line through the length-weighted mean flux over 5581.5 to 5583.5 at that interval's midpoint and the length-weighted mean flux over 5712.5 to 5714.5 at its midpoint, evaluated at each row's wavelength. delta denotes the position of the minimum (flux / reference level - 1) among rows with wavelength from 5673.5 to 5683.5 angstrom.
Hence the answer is 5683.0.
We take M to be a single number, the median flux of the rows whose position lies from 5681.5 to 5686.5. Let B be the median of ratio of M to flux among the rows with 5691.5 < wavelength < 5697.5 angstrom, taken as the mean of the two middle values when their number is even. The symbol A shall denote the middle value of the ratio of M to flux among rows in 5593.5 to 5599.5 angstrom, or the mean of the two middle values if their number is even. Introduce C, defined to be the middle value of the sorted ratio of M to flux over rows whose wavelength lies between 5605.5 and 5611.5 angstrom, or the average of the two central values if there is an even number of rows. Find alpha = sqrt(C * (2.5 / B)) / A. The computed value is 1.56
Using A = 1.00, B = 0.96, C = 0.934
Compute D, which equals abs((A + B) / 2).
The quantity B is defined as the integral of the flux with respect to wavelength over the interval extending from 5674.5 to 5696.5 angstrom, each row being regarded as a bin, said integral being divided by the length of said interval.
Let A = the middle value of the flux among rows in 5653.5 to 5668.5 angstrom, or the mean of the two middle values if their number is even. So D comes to 40.5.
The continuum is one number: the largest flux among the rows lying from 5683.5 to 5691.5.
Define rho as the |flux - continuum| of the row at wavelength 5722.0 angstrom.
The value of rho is 0.08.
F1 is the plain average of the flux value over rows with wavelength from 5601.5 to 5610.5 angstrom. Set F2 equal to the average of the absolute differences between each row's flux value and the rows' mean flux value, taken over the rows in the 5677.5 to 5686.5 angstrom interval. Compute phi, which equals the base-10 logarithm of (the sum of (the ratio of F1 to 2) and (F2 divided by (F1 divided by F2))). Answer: 1.34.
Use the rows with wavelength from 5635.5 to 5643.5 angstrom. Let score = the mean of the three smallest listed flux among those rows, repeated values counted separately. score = 41.3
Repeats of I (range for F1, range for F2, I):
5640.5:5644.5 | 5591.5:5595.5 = 1.08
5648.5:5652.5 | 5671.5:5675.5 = 0.96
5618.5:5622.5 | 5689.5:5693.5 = 0.98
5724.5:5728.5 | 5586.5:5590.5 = 1.11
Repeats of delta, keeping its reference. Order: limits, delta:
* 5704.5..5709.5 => 5709.0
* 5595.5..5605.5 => 5596.0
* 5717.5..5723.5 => 5720.0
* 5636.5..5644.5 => 5639.0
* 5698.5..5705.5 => 5699.0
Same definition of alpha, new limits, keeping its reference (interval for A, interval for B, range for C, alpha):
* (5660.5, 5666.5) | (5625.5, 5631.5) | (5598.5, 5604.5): 1.53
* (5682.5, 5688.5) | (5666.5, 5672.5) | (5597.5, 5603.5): 1.51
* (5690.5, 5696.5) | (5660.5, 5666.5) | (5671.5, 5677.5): 1.59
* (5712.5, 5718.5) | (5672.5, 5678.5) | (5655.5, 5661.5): 1.63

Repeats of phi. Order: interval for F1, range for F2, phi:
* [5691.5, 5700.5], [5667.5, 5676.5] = 1.31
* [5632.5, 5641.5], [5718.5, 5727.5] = 1.32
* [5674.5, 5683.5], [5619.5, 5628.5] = 1.32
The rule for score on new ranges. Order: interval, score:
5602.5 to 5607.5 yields 43.7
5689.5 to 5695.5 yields 41.4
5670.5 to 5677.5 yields 41.8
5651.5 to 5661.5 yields 39.2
